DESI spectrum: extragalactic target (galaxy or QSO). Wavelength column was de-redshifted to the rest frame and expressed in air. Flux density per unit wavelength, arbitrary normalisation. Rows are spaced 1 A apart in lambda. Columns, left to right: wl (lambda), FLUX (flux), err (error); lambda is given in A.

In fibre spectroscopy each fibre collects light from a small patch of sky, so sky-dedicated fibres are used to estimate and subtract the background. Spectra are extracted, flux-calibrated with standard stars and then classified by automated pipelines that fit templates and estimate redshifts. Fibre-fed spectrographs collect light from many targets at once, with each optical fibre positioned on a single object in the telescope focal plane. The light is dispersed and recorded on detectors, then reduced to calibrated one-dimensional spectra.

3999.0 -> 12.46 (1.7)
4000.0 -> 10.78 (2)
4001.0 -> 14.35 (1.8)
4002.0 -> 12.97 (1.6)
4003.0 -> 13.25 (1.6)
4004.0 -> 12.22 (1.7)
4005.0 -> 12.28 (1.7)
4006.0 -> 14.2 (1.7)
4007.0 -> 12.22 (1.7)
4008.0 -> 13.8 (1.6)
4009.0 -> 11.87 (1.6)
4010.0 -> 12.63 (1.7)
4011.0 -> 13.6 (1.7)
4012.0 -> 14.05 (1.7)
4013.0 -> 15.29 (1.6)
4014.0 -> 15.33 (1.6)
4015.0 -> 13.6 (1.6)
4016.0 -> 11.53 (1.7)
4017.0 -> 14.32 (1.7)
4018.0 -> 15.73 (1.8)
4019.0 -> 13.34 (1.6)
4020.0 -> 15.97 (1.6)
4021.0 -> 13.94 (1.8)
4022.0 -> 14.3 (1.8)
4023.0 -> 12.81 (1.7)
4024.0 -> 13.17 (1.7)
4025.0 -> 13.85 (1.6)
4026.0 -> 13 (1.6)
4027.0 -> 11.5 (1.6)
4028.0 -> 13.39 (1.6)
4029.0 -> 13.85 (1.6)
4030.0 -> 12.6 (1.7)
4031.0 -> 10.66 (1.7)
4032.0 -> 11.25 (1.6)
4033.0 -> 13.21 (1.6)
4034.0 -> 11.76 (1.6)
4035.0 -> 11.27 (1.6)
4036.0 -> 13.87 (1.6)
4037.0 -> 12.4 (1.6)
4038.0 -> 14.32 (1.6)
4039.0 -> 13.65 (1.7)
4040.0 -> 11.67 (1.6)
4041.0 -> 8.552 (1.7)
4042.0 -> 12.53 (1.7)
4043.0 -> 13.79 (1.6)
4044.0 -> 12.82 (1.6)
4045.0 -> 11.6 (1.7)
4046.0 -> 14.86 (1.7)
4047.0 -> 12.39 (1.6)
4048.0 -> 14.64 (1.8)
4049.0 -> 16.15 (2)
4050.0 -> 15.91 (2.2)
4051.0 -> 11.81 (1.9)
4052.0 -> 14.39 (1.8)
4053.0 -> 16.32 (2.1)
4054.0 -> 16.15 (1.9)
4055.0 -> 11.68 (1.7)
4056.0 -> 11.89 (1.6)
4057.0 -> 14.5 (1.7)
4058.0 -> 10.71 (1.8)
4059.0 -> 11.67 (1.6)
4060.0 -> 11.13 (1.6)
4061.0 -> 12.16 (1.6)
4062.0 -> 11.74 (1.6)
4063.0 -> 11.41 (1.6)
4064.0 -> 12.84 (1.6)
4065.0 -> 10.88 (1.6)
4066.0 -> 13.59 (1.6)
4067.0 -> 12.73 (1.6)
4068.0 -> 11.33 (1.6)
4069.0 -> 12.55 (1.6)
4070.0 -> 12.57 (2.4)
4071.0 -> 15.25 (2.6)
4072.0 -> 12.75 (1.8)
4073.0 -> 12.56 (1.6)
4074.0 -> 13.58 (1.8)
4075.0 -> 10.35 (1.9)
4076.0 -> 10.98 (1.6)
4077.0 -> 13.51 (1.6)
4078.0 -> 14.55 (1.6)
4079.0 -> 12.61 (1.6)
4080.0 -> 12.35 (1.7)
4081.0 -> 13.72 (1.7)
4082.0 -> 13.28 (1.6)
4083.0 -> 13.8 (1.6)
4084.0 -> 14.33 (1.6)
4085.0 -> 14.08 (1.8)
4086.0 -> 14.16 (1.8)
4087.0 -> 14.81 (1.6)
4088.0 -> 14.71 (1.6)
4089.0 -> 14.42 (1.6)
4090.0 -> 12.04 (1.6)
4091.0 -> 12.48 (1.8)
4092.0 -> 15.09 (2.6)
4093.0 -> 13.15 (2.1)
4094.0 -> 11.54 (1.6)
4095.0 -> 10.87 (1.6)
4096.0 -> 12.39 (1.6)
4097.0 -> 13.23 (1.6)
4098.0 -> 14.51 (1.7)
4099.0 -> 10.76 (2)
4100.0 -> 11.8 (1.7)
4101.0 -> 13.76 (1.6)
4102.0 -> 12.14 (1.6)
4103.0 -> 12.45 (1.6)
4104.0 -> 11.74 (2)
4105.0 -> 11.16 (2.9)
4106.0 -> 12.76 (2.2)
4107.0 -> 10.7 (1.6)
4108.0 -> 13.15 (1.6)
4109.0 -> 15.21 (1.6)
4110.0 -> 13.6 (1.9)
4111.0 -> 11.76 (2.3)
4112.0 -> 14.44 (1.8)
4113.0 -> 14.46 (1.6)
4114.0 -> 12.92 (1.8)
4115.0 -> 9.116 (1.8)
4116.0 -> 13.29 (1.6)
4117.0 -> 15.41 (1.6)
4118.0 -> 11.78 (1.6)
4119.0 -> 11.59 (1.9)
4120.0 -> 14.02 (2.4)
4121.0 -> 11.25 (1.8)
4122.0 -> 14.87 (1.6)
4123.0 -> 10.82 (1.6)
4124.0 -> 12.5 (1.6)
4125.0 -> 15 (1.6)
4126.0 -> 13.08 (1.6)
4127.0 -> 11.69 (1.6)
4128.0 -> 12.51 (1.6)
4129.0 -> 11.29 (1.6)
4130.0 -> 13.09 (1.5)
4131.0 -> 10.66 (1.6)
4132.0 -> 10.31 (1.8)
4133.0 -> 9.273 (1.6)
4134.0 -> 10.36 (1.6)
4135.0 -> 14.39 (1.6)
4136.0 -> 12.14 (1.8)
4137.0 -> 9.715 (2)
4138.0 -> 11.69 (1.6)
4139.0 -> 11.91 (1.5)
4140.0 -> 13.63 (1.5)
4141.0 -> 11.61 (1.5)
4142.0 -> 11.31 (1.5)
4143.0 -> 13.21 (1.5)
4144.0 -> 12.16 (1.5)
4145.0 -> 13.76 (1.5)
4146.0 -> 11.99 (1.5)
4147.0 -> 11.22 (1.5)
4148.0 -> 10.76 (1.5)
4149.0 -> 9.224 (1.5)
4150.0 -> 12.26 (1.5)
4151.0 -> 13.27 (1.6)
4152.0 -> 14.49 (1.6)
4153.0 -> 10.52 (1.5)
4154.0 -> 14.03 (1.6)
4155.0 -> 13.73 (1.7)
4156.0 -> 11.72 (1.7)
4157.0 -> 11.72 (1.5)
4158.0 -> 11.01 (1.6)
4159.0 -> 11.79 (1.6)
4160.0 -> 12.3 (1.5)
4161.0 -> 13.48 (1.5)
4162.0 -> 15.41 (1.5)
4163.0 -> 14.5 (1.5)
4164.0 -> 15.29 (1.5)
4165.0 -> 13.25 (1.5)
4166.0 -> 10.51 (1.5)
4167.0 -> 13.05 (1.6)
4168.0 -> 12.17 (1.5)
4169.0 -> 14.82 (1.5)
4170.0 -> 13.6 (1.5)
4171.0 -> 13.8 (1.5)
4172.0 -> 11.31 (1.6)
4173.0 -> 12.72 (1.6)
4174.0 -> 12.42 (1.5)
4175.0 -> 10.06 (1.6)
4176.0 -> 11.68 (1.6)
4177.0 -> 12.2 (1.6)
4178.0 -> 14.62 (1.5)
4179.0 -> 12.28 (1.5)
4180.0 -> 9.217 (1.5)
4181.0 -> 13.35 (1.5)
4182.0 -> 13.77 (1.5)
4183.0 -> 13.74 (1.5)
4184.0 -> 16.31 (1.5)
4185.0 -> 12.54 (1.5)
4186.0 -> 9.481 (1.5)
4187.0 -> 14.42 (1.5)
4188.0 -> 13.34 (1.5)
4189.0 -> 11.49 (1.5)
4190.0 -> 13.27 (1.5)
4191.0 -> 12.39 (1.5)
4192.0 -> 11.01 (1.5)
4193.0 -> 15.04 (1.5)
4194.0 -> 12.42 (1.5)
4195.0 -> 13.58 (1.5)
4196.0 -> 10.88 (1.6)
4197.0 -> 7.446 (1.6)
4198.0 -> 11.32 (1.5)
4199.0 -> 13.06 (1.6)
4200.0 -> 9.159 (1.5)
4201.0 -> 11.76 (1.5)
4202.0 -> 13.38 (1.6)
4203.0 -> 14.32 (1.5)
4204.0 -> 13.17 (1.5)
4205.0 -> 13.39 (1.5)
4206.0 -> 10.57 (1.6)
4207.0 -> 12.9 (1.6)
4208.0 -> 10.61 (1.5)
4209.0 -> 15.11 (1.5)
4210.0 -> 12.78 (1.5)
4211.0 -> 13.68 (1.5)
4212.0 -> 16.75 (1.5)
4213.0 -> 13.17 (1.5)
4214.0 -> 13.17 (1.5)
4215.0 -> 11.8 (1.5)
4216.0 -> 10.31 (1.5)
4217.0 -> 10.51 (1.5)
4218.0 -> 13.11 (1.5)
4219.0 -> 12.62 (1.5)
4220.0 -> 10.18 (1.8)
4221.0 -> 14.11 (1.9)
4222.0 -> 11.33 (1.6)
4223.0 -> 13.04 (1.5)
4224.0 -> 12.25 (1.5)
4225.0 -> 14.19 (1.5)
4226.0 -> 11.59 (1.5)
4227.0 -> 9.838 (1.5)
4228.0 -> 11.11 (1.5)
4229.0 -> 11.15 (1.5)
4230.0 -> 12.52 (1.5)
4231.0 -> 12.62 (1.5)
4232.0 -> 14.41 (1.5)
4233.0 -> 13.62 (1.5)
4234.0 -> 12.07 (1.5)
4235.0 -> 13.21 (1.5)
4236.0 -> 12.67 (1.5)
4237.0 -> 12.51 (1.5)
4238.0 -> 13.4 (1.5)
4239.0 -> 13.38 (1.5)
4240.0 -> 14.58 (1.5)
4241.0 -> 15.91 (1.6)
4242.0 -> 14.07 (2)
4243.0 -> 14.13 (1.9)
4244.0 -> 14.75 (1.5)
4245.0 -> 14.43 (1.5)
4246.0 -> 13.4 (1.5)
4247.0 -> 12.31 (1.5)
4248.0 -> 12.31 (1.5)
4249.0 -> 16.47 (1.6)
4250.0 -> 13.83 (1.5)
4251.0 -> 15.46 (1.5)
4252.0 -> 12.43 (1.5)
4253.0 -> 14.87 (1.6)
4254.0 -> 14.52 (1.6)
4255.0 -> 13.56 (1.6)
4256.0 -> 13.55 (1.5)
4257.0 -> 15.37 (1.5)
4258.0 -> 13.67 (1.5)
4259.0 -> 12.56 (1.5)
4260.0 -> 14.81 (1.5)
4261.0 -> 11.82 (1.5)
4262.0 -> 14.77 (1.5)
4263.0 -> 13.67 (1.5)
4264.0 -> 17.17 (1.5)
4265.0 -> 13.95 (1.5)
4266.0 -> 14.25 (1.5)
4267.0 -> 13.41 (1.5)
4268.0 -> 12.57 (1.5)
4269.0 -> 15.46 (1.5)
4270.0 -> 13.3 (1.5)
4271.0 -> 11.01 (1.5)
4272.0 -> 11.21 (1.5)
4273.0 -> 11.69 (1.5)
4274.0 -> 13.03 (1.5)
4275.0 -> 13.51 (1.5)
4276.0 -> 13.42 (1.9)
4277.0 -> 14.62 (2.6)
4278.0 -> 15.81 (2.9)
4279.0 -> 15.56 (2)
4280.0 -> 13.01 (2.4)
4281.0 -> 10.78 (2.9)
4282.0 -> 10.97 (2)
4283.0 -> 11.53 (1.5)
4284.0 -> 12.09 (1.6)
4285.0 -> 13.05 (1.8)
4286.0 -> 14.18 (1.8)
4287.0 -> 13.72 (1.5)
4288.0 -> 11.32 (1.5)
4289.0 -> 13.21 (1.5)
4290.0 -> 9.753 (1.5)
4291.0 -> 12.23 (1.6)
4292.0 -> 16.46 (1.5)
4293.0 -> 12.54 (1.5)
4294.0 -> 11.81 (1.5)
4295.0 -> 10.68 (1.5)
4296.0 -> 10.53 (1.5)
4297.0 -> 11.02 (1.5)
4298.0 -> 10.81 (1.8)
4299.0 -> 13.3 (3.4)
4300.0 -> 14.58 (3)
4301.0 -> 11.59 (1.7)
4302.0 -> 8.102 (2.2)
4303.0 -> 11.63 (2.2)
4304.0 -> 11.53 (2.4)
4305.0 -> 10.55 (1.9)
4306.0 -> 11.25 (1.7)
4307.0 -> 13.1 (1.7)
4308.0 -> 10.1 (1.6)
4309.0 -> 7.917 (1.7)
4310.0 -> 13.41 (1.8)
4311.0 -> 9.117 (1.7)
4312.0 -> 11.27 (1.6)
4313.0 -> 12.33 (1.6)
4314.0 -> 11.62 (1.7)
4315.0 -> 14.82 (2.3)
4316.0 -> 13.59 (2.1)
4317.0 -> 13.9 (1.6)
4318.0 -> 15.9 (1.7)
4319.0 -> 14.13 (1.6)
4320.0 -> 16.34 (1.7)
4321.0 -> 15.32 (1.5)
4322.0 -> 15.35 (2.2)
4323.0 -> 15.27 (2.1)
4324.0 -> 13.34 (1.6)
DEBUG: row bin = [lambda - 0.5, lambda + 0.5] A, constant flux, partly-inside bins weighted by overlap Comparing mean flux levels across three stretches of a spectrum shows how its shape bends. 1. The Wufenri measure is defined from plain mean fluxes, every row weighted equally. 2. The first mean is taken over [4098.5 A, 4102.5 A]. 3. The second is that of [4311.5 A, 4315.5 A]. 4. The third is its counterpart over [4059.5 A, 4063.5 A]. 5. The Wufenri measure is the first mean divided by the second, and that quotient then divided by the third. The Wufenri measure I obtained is 0.0834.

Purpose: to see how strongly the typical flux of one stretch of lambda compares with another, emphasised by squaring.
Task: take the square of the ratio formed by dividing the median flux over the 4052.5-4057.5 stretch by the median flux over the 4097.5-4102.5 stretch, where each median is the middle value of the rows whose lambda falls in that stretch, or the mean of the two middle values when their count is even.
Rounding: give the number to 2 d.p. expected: 1.43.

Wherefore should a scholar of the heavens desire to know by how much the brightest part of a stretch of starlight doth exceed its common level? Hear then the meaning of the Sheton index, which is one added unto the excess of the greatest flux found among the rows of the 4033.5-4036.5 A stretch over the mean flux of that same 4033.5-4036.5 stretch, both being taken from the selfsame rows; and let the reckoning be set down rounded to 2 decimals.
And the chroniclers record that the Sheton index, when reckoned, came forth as 2.57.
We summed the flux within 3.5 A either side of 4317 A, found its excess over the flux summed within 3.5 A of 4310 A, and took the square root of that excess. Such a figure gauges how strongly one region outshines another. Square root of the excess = 4.8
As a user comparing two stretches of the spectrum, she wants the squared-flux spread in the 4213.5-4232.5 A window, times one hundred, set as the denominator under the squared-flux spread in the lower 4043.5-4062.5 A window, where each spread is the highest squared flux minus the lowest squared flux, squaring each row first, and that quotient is 0.014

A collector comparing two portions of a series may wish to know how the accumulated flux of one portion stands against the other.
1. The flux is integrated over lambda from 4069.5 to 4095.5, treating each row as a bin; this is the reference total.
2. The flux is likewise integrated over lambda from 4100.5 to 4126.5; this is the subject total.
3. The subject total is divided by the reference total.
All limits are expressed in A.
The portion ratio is 0.97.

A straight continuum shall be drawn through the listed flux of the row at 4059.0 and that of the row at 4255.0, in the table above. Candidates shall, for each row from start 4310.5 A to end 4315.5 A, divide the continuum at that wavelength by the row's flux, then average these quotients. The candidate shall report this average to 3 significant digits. 1.22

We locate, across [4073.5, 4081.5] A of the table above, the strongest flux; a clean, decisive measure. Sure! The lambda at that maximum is 4078.0 A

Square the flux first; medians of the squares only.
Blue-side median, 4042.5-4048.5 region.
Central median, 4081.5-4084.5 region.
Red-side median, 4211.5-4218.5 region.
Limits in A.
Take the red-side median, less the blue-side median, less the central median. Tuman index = -196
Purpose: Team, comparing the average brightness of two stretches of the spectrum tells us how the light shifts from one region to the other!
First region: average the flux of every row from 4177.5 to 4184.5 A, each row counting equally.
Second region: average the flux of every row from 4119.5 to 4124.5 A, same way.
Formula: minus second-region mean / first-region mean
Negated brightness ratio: -0.95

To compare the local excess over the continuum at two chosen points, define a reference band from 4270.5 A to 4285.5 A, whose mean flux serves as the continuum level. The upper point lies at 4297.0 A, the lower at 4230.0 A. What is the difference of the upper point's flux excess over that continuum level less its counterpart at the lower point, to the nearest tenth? -1.5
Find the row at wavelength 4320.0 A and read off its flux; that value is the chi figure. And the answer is 16.34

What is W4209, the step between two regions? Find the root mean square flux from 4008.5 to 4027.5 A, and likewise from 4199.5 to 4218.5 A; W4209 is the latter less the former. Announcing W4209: -1.0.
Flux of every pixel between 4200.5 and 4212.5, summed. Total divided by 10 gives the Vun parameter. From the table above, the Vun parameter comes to 15.8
